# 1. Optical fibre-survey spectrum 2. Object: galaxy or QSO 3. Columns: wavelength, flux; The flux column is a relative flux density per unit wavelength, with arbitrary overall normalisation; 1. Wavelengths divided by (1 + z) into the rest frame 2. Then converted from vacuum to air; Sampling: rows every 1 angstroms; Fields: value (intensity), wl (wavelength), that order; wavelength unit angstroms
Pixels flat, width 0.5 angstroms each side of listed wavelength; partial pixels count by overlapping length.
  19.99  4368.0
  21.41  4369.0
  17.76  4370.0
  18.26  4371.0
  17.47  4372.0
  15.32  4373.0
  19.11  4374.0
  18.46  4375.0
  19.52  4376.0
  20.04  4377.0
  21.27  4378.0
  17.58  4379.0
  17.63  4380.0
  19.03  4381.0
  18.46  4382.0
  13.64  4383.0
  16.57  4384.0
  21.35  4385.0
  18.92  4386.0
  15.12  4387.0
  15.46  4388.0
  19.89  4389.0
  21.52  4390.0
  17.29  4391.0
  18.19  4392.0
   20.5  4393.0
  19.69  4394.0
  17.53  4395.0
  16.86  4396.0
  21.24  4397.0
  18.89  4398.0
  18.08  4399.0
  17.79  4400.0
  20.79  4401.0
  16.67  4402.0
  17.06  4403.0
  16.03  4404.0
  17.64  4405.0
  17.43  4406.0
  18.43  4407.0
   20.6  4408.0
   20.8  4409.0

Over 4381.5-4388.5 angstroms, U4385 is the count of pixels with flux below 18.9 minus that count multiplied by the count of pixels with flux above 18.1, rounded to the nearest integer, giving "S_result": -10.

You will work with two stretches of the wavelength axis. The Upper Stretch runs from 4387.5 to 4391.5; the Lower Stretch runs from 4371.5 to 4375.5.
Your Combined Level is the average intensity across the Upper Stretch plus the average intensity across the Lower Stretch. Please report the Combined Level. 36.1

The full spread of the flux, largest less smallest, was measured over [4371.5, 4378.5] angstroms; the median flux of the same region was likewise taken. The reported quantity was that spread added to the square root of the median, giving 10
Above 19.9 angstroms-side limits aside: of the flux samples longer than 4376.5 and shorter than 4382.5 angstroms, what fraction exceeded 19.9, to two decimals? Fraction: 0.33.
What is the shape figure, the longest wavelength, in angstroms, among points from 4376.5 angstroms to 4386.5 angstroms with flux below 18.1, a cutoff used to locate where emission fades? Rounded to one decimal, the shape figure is 4384.0 angstroms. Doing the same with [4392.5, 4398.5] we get 4396.0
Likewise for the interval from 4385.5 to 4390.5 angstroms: 4388.0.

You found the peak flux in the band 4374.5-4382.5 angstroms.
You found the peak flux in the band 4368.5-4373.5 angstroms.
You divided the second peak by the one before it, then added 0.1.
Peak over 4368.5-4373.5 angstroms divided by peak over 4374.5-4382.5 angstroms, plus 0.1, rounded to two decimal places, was 1.11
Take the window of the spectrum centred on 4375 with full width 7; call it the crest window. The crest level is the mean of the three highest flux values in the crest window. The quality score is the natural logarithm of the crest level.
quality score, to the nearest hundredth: 3.01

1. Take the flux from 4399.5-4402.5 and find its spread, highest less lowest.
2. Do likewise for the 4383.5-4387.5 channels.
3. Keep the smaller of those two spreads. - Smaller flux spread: 4.1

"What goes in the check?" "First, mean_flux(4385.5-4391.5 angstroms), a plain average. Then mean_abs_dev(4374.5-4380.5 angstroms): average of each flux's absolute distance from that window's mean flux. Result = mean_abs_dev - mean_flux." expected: -16.8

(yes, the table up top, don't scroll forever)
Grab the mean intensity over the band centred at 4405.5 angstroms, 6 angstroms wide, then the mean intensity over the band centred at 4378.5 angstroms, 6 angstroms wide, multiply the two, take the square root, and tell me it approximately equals 18.5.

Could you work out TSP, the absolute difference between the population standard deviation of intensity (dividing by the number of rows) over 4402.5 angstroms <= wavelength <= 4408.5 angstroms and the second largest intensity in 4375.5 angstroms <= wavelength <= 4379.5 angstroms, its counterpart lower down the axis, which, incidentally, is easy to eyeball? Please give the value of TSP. 18.6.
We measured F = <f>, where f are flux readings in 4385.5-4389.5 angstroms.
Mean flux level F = 17.3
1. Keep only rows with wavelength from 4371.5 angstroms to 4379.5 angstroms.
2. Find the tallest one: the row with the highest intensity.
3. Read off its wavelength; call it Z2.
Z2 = 4378.0 angstroms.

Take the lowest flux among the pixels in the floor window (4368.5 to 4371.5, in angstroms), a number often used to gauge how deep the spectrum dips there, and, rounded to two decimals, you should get 17.76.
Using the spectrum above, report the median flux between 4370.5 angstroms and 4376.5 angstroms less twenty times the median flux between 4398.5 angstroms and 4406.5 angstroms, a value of -332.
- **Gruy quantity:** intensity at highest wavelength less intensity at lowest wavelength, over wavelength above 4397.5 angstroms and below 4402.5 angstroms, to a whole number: -2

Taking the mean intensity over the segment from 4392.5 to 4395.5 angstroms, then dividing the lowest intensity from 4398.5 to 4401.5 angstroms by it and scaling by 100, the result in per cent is 92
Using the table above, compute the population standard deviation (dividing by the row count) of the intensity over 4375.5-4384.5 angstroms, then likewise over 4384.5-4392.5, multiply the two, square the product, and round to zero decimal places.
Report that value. 23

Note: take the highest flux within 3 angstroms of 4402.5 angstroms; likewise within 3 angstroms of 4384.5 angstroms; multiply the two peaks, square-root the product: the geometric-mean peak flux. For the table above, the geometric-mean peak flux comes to 21.1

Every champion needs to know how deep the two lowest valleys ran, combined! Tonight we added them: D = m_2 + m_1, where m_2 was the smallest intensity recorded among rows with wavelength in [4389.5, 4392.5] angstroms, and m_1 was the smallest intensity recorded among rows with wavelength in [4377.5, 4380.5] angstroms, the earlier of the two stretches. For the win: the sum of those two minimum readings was 34.9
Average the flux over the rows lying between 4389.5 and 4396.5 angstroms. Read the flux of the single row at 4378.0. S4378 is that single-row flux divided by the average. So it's 1.132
